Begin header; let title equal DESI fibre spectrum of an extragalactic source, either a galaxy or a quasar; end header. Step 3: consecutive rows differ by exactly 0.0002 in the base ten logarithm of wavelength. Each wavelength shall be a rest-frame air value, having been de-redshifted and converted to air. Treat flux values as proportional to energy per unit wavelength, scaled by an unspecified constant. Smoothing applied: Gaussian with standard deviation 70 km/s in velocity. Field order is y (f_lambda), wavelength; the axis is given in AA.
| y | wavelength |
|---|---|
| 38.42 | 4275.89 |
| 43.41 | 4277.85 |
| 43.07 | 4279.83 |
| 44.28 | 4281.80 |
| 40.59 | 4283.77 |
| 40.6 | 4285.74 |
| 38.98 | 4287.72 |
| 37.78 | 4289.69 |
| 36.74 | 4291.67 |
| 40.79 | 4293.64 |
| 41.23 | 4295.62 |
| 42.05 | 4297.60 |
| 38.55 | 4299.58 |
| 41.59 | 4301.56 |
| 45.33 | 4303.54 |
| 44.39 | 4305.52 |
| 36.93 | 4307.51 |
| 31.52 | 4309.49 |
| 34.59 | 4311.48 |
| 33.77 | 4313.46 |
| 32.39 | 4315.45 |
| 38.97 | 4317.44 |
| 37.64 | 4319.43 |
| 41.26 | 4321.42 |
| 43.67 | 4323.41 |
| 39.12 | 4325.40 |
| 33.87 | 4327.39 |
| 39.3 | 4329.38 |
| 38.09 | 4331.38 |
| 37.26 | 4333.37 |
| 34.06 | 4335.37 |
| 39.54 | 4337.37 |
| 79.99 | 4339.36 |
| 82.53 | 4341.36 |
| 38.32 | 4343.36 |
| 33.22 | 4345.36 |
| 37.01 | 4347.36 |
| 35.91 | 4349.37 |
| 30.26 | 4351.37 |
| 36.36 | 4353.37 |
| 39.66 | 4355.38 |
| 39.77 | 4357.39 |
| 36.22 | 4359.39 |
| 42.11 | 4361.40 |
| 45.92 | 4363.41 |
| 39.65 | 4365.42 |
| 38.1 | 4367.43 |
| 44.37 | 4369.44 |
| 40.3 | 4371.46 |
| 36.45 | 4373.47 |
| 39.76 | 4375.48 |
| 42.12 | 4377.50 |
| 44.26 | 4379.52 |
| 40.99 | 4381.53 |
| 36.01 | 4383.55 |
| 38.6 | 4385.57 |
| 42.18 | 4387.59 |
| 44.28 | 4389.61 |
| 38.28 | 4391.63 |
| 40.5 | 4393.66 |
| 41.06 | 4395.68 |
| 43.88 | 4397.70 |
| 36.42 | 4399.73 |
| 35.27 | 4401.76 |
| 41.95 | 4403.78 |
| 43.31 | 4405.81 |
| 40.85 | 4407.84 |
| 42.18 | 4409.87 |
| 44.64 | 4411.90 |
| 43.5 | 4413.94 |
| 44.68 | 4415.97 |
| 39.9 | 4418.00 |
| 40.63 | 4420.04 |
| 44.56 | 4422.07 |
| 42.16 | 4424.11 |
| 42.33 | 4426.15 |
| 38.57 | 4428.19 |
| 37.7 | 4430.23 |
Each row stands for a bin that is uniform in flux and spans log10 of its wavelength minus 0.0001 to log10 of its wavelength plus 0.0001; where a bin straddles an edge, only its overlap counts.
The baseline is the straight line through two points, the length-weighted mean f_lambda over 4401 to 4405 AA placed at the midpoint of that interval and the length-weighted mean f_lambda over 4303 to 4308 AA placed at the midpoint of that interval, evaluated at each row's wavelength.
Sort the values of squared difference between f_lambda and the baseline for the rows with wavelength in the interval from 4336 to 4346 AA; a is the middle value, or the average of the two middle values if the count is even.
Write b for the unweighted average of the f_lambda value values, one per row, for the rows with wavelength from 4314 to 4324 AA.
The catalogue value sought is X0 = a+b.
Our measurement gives 100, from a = 62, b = 39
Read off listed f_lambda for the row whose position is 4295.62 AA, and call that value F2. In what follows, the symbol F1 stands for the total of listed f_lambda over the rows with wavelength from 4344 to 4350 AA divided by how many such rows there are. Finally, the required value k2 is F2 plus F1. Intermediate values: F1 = 35.4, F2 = 41.23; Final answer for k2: 76.6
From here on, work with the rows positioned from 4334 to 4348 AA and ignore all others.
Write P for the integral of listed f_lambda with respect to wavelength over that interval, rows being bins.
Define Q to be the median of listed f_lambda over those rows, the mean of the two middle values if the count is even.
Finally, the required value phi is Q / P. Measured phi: 0.0556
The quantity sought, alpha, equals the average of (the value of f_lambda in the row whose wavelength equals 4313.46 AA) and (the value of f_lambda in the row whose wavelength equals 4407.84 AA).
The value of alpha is 37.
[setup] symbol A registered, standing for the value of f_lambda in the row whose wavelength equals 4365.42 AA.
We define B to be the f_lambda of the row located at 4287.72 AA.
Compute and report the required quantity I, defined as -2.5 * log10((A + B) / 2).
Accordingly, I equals -3.99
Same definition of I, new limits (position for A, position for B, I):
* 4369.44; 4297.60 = -4.09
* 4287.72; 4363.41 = -4.07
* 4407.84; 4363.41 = -4.09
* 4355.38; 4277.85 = -4.05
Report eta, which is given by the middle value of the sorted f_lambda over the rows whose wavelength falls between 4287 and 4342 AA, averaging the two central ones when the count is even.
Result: 39.0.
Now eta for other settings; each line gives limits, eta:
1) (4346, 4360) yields 36.4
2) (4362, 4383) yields 40.6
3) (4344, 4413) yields 40.0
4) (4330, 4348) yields 38.1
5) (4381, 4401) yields 40.7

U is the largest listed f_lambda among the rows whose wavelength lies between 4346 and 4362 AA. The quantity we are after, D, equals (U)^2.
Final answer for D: 1773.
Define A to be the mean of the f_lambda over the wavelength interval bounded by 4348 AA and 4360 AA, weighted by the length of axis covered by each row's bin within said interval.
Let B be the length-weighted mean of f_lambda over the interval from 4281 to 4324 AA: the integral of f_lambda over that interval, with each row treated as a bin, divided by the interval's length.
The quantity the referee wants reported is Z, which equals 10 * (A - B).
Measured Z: -28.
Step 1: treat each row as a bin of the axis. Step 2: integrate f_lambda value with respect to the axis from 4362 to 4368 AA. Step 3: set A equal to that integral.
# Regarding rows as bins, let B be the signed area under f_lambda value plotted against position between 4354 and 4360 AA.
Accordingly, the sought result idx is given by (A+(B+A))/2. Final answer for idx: 365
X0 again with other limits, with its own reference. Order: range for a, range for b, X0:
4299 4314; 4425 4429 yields 64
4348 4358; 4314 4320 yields 56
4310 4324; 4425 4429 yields 59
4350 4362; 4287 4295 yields 49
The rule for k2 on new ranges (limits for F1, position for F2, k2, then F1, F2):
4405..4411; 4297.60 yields 84.2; 42.1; 42.05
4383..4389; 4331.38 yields 77.0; 38.9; 38.09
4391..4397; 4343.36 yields 78.3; 39.9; 38.32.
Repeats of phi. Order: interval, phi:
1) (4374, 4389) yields 0.0674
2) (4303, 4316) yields 0.0722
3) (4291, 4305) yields 0.0716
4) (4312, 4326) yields 0.0733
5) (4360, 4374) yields 0.0702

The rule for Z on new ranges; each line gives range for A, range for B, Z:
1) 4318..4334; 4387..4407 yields -19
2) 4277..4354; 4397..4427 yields -11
